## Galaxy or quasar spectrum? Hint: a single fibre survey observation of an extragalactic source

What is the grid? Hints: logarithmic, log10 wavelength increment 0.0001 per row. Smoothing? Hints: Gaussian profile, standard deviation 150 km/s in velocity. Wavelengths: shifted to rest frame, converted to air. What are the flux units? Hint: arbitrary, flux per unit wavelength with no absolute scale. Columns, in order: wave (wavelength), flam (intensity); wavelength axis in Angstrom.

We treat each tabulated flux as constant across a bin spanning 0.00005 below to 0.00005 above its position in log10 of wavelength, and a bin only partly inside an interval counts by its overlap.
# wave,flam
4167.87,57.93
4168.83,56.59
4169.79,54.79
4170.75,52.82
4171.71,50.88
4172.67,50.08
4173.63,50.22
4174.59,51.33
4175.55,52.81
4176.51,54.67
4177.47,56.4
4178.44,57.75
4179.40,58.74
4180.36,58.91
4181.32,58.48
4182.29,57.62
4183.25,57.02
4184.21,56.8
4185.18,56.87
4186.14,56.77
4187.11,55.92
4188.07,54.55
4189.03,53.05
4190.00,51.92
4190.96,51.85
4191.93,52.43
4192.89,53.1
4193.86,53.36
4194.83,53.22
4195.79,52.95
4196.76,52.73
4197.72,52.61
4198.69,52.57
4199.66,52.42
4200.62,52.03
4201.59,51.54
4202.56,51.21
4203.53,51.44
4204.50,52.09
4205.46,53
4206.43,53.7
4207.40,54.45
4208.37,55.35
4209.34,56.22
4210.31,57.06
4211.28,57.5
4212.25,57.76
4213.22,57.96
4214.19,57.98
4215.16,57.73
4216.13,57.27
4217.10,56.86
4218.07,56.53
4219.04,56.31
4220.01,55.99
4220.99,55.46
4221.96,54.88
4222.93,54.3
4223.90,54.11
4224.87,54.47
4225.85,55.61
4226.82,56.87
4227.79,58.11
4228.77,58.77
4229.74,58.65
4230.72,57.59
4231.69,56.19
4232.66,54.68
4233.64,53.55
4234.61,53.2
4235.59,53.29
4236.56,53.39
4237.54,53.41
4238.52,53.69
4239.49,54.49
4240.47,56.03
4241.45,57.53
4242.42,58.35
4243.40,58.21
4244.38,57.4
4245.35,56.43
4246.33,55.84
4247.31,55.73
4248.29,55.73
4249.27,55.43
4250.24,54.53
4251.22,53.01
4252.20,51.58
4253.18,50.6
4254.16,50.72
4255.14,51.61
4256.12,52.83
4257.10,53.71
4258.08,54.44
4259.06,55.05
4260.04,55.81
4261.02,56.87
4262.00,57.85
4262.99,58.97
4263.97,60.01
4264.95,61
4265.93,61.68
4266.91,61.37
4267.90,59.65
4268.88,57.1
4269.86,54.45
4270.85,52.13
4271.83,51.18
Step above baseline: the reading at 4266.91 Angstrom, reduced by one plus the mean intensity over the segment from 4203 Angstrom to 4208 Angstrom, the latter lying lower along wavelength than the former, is 7.4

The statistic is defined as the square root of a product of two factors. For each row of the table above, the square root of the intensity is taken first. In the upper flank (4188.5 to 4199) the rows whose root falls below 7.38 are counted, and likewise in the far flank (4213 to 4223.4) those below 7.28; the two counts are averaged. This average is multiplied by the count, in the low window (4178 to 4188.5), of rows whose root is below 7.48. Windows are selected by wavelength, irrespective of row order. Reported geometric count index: 3.3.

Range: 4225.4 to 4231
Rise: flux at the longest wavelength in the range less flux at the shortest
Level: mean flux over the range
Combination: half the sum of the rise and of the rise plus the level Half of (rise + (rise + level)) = 31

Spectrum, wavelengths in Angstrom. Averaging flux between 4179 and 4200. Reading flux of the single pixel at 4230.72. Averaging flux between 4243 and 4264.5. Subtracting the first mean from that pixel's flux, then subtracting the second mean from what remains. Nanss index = -52.2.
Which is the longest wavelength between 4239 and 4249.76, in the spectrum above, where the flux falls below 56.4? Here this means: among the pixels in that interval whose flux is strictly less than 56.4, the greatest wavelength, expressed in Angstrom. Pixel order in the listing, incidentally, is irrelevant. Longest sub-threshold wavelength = 4249.27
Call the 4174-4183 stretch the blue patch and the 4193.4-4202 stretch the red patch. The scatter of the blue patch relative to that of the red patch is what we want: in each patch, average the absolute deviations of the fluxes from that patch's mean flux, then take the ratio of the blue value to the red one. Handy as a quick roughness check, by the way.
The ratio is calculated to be 5.45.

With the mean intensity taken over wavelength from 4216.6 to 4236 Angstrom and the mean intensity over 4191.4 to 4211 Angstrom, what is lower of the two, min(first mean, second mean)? 53.2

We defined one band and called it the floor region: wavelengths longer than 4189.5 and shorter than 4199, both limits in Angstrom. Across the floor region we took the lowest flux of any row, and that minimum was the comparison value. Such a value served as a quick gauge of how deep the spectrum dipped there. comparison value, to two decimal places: 51.85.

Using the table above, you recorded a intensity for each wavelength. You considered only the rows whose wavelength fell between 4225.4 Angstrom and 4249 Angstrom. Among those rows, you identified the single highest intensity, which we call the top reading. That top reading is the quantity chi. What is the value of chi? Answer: 58.77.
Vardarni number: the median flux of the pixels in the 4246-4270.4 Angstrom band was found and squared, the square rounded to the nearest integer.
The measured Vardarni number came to 3106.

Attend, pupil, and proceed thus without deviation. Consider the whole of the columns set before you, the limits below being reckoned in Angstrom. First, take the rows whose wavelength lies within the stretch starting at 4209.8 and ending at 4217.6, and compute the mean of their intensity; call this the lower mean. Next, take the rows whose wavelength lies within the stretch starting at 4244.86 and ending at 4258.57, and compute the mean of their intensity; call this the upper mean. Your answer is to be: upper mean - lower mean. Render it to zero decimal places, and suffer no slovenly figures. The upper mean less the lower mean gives -4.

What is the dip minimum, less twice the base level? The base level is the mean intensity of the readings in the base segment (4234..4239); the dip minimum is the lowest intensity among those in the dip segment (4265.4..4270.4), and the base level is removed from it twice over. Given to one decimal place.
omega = -52.3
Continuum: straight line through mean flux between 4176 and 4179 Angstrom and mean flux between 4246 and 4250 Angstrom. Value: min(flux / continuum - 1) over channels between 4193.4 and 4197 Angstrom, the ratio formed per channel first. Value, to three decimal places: -0.060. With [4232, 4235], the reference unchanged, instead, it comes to -0.046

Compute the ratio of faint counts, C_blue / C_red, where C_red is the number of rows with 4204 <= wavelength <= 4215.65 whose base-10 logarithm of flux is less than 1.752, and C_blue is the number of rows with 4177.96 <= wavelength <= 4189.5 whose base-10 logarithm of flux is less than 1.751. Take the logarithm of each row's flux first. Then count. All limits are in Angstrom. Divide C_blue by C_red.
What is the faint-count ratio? 0.50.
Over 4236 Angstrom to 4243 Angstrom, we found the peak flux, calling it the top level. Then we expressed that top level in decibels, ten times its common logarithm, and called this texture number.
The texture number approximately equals 17.7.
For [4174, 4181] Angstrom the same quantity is 17.7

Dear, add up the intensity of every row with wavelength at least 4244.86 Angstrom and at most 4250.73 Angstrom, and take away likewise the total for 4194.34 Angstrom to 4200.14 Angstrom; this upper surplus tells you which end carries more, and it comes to 17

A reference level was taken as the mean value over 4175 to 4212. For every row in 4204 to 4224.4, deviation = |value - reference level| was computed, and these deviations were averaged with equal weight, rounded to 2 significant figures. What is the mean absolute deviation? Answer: 1.8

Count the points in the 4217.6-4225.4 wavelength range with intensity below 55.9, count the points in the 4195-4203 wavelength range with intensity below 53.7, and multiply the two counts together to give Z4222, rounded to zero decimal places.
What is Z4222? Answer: 40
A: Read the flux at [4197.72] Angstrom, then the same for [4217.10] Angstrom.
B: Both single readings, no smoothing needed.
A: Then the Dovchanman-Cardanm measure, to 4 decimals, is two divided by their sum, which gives 0.0183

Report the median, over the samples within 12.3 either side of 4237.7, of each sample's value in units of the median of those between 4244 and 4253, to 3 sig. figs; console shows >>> 1.00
